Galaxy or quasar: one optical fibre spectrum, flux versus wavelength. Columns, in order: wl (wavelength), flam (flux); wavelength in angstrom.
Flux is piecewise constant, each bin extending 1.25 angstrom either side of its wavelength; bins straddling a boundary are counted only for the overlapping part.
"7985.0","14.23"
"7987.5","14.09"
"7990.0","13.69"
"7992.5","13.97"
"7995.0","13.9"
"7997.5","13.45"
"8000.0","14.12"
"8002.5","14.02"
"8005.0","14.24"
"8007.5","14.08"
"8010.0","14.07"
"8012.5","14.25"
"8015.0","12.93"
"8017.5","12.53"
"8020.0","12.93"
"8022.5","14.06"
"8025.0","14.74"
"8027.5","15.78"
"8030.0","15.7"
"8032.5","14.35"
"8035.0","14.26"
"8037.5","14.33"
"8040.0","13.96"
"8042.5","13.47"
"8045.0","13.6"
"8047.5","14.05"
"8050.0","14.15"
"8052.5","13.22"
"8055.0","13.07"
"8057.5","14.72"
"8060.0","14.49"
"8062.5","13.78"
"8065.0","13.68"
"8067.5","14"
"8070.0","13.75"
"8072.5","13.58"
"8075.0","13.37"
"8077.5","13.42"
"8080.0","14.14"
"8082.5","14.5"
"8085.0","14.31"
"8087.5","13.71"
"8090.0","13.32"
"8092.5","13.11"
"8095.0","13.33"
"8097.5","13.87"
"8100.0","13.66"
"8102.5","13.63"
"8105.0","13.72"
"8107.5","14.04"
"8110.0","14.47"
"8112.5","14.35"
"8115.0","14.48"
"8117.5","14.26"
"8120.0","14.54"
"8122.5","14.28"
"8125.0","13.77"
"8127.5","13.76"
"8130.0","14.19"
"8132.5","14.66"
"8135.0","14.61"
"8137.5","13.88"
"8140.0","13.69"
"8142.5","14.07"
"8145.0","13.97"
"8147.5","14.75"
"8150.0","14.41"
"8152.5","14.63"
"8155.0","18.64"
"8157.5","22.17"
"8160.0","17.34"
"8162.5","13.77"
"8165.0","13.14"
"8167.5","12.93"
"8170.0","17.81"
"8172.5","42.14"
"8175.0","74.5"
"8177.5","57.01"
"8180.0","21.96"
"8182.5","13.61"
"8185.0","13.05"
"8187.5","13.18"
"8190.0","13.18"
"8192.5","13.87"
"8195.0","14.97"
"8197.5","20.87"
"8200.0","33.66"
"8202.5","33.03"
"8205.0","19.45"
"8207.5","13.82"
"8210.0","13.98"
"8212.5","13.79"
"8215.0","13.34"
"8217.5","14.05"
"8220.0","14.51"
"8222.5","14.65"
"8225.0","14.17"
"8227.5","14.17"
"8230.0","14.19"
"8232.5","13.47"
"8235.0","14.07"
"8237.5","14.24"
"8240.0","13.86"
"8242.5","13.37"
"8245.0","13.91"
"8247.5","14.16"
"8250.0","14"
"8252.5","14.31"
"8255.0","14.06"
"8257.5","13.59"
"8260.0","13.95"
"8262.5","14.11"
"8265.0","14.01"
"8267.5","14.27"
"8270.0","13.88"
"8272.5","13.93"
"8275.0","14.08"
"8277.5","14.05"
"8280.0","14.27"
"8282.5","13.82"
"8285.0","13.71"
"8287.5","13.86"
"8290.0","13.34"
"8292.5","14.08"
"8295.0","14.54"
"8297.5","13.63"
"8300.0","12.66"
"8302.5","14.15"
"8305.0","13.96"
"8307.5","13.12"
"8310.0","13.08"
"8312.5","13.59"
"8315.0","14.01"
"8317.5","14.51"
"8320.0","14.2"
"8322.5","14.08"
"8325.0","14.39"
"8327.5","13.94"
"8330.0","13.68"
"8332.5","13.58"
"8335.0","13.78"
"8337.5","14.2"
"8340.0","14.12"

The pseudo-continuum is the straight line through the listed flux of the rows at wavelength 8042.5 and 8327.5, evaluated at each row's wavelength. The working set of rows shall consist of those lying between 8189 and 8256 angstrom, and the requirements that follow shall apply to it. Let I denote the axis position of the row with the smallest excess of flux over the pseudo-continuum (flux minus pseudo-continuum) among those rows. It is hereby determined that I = 8190.0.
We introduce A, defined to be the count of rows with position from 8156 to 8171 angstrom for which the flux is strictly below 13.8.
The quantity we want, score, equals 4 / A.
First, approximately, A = 3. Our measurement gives 1.3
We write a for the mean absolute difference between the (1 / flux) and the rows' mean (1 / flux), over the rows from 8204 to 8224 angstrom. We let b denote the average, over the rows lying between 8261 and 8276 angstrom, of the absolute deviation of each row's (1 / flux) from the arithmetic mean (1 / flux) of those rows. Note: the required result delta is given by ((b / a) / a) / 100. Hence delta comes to 0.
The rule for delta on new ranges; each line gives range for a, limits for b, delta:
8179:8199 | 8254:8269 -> 0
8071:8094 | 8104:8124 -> 2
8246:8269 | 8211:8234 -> 32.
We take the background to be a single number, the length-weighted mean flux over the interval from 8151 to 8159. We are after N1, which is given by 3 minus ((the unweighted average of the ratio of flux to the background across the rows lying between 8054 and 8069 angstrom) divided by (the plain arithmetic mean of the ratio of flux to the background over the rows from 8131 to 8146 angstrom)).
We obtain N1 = 2.01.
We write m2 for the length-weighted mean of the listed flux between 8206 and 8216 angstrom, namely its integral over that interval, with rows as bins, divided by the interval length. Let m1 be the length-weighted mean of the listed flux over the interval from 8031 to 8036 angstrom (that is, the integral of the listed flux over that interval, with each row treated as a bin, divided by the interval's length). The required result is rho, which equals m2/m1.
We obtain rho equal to 0.97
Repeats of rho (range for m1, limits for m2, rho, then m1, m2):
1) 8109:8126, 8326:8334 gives 0.96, 14.3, 13.8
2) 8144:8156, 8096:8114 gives 0.92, 15.2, 14.0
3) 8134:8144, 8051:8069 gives 0.99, 14.0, 13.9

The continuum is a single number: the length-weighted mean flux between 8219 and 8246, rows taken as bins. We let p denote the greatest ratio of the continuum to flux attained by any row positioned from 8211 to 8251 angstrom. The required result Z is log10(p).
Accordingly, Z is 0.0226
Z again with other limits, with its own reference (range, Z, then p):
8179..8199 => 0.0321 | 1.08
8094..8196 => 0.0362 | 1.09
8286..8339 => 0.0453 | 1.11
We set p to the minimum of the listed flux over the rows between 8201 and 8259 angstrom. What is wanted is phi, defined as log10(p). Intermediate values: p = 13.34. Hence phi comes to 1.125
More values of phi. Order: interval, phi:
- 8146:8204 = 1.112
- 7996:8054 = 1.098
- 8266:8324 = 1.102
